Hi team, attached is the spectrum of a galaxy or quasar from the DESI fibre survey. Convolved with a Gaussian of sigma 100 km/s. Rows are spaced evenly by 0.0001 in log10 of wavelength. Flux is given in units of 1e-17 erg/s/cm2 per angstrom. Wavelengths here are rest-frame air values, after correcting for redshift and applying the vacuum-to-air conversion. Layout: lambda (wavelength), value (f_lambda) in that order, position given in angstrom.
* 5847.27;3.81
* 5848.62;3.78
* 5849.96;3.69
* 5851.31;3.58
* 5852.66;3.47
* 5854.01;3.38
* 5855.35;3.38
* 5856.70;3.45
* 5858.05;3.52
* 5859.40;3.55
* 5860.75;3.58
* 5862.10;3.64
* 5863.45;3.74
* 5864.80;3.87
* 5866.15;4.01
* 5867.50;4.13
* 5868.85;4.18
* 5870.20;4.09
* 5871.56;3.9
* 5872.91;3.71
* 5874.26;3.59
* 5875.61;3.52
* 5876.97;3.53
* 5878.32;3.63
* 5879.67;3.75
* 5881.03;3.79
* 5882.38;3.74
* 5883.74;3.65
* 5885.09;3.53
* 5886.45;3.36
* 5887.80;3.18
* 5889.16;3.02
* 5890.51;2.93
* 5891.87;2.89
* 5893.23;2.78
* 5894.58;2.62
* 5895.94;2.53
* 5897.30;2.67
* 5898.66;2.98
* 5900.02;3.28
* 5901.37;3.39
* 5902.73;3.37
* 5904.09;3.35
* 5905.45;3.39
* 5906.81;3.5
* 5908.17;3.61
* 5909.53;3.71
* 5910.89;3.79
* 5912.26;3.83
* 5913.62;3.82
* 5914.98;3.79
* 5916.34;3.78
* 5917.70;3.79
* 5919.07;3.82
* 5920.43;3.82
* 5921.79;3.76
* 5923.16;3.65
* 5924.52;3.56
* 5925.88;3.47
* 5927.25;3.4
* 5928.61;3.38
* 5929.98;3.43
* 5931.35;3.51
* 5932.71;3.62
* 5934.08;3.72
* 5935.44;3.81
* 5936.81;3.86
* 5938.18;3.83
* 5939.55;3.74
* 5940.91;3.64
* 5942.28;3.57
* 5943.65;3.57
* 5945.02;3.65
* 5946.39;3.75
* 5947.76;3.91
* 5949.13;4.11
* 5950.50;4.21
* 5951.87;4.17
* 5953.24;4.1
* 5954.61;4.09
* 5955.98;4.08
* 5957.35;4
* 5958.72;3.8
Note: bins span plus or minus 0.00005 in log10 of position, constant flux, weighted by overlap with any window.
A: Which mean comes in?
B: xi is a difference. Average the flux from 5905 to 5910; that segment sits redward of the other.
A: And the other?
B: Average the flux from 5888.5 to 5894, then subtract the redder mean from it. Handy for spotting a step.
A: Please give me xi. -0.65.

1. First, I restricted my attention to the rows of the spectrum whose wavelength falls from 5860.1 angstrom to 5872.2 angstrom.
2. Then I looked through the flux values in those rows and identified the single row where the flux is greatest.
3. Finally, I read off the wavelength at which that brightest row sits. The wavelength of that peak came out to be 5868.85 angstrom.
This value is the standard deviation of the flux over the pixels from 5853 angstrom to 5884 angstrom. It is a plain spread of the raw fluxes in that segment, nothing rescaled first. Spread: 0.23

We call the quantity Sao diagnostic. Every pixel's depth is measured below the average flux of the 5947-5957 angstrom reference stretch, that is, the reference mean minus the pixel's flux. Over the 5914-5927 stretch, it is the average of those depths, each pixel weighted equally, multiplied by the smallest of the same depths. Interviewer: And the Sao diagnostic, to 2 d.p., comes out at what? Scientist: 0.10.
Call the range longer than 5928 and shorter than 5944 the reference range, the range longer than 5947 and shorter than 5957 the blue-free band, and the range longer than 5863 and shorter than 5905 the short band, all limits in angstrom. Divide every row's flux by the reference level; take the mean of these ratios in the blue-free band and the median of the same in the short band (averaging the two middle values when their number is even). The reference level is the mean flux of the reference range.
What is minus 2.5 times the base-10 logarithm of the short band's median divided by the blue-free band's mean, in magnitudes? 0.16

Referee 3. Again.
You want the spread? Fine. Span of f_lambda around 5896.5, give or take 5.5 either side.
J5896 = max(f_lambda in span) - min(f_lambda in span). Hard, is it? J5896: 0.9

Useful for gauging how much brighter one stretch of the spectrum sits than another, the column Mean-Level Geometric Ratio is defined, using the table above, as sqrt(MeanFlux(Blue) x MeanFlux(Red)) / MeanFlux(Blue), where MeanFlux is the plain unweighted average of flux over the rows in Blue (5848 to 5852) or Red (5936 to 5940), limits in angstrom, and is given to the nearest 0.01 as 1.02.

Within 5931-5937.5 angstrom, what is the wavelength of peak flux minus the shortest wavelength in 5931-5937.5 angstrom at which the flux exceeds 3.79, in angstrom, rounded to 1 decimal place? 1.4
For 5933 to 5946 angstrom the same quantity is 1.4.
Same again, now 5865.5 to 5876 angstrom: 2.7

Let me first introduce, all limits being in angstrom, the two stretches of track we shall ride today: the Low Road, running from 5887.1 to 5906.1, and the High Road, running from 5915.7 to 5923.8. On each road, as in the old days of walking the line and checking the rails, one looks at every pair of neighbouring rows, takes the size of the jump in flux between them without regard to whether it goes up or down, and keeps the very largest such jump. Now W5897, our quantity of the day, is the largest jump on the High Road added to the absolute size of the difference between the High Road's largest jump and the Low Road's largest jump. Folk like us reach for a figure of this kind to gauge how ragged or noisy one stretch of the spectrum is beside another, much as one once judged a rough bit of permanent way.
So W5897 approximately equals 0.31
